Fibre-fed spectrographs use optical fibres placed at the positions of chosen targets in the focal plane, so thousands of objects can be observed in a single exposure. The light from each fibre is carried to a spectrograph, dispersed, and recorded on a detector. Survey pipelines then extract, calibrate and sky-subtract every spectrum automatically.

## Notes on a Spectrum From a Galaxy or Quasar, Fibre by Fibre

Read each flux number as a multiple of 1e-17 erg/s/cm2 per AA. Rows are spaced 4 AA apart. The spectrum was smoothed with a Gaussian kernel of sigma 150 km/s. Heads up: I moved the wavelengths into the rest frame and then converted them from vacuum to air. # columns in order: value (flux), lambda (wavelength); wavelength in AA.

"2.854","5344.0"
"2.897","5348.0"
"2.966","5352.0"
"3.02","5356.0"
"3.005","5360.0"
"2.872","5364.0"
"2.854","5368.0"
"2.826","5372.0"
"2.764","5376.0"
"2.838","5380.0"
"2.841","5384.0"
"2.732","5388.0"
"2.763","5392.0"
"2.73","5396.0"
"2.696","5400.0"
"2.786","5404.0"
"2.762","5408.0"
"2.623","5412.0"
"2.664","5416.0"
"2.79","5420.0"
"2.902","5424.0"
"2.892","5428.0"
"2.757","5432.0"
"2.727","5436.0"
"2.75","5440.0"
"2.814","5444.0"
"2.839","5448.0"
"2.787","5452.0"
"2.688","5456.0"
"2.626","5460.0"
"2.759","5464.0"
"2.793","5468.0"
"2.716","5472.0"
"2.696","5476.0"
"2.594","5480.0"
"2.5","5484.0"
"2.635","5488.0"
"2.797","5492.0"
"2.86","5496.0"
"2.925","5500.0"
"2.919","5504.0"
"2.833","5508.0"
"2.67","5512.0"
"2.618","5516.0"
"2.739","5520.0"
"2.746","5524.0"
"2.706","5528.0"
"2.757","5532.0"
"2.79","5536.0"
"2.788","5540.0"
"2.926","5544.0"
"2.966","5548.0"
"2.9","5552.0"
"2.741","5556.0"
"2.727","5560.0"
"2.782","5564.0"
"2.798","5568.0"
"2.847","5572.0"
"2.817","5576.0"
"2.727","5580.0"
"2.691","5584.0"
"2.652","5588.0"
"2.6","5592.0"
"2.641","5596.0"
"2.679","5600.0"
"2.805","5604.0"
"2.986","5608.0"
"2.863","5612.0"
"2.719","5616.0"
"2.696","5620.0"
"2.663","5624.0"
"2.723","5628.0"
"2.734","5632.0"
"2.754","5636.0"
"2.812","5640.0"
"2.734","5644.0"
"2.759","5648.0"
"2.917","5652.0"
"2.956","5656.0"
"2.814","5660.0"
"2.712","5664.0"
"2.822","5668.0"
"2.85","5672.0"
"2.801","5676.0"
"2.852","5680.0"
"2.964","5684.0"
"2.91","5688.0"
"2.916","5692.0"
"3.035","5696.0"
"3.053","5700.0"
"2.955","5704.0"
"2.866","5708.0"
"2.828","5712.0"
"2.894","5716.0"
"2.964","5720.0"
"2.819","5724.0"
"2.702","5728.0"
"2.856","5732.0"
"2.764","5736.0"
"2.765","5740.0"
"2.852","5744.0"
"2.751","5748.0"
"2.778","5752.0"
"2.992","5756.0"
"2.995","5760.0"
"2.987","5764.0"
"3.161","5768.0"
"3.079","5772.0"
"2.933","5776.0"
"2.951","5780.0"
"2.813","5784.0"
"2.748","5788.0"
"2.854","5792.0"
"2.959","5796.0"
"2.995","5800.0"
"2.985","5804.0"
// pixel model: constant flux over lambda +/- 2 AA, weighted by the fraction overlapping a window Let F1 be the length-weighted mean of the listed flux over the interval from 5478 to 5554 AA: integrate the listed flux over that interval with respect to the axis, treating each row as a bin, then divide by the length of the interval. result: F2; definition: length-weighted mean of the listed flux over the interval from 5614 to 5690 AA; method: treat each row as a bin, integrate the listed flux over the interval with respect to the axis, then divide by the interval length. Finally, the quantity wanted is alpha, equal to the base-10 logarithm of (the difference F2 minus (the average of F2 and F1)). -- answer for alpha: -1.9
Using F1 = 2.77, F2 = 2.80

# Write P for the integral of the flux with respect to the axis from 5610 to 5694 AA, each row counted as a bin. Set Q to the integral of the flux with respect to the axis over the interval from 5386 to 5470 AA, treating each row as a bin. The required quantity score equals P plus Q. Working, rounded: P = 236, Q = 232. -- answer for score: 467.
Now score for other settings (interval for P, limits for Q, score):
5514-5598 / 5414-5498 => 462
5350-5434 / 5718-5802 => 479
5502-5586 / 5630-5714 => 474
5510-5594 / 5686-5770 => 475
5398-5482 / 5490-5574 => 466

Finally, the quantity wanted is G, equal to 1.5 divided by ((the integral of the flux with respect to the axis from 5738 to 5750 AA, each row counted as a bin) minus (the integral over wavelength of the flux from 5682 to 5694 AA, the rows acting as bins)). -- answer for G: -0.9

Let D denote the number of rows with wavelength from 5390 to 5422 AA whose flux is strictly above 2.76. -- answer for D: 4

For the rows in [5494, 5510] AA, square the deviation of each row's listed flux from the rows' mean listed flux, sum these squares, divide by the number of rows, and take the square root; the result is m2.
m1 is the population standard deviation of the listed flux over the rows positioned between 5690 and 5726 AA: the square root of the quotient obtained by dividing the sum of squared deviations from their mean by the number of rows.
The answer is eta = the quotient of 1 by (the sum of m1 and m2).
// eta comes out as 8.5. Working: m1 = 0.079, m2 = 0.04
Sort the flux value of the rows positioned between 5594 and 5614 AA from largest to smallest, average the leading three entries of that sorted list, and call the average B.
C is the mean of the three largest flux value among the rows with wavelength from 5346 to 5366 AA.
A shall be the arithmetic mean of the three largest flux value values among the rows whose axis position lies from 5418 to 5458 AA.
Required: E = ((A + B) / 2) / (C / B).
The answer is 2.77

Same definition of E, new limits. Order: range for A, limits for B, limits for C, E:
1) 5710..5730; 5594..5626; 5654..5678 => 2.90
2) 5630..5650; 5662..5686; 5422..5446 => 2.85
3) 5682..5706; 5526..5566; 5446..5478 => 3.11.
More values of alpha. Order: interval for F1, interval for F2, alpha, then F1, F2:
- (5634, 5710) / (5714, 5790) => -2.1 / 2.87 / 2.88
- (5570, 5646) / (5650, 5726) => -1.1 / 2.74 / 2.89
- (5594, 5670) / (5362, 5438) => -3.1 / 2.78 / 2.78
